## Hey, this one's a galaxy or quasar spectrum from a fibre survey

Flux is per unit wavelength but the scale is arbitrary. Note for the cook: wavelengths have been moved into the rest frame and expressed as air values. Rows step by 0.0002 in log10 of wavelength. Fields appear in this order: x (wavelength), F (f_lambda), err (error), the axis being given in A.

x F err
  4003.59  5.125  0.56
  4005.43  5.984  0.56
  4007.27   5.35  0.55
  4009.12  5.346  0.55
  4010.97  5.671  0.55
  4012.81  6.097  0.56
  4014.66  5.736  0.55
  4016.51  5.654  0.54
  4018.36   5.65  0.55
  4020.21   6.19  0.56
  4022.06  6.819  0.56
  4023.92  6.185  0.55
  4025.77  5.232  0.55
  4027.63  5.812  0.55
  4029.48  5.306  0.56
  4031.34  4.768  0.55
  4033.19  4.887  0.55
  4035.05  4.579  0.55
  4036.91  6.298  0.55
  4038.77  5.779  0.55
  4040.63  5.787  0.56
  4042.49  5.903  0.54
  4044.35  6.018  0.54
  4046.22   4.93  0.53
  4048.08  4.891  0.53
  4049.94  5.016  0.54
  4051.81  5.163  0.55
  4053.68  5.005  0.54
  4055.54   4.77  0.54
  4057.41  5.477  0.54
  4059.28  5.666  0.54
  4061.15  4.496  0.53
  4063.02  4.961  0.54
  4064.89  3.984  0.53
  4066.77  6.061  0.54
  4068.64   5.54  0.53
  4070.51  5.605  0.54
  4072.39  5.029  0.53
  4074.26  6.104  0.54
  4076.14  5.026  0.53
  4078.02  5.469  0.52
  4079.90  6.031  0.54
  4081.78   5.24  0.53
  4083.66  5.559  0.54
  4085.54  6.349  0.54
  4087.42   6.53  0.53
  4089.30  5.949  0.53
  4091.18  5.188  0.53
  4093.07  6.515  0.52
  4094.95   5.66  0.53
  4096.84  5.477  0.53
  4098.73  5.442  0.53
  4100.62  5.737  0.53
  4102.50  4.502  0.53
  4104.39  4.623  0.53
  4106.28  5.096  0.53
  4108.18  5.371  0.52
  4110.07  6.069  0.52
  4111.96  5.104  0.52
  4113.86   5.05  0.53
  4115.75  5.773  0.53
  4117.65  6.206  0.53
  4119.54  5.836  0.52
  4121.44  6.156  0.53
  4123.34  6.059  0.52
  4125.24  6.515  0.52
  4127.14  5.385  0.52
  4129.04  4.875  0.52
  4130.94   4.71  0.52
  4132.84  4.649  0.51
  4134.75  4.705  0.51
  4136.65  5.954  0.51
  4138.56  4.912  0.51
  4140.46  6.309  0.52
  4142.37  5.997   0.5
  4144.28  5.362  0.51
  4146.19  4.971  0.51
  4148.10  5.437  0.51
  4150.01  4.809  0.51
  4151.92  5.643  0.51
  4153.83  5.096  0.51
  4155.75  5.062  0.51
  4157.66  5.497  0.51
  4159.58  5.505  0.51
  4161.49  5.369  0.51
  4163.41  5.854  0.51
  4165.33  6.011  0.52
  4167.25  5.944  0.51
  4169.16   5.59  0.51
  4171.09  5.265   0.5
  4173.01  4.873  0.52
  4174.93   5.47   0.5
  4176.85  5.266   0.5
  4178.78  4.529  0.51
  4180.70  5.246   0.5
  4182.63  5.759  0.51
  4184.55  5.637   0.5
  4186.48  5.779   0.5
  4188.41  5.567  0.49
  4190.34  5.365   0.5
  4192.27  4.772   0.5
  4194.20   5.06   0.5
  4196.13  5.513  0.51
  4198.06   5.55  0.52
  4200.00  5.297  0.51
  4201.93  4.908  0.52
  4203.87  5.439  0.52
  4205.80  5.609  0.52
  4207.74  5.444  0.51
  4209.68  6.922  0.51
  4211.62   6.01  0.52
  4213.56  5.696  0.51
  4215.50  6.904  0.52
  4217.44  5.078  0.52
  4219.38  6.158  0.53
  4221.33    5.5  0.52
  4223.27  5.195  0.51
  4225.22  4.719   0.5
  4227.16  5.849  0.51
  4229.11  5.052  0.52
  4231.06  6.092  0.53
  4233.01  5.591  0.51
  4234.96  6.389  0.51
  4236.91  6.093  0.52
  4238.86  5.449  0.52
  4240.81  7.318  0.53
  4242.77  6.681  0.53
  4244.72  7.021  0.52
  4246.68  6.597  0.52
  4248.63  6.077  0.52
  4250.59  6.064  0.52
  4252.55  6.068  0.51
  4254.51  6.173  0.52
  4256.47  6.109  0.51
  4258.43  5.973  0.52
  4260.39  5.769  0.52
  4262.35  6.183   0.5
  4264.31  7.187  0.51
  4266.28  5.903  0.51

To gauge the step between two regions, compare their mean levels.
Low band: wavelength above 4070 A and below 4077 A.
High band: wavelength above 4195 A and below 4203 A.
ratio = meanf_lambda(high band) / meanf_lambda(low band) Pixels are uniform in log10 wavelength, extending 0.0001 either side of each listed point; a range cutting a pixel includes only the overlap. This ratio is 0.98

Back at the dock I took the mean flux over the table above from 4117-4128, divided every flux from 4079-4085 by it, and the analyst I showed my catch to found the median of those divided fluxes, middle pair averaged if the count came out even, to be 0.92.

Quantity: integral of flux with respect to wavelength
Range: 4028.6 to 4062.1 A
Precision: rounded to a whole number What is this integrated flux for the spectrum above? 176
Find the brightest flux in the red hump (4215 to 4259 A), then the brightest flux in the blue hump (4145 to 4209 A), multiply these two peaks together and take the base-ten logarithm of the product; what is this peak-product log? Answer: 1.64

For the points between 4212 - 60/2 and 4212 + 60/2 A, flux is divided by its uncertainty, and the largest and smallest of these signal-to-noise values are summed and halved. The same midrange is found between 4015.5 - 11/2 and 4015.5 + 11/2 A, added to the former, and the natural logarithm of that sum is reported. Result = 3.10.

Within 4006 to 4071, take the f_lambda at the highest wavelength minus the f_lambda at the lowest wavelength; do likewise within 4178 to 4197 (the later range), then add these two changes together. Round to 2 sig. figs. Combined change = 1.2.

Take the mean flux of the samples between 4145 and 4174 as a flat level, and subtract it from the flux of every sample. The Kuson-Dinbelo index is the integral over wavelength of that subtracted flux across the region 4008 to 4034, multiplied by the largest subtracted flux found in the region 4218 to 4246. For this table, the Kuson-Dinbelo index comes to 14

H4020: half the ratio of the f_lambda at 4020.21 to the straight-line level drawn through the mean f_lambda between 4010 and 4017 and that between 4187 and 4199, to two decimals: 0.54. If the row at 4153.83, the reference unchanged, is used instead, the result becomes 0.47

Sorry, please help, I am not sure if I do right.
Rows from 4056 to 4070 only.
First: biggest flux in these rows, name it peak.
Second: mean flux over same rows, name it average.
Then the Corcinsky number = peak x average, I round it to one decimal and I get 31.3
